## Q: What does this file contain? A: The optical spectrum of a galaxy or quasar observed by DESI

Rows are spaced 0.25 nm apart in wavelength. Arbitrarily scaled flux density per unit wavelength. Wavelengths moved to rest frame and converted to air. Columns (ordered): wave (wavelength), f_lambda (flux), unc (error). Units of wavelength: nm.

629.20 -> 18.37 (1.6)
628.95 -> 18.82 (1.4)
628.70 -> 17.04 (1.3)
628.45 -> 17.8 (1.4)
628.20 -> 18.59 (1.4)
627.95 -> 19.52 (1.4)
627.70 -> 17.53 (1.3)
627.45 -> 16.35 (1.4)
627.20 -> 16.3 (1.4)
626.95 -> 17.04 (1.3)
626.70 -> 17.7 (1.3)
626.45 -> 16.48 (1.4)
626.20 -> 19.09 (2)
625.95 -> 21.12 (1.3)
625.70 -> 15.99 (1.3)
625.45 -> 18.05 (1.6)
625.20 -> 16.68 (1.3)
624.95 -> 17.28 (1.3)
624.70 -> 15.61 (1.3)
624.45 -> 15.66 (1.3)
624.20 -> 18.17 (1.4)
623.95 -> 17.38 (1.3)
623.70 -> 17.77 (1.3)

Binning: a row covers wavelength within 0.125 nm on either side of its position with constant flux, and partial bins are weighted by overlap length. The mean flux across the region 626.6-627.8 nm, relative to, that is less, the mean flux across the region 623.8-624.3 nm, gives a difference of -0.8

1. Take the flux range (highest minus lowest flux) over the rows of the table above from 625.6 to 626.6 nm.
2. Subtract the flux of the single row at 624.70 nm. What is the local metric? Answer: -10.5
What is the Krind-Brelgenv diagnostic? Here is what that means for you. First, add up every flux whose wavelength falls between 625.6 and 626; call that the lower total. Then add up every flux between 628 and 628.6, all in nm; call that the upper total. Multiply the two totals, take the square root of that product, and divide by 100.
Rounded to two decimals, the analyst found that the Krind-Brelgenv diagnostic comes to 0.37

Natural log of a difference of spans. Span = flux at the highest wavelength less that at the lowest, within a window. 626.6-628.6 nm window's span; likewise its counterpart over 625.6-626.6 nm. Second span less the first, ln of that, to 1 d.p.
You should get -0.9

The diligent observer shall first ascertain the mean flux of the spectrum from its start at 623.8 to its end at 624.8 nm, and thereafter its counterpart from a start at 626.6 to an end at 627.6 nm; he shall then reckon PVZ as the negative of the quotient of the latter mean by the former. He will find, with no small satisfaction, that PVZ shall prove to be -1.01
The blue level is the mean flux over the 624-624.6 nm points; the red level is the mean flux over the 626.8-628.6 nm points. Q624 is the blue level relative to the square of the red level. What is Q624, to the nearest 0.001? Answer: 0.055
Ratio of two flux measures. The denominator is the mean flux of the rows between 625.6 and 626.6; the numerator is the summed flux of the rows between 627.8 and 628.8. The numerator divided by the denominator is 4.01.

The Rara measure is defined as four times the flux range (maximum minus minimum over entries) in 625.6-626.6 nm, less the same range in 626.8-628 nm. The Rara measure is 17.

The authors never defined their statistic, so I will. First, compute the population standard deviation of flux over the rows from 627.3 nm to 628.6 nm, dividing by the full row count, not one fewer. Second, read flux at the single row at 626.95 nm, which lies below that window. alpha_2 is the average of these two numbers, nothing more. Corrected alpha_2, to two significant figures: 9.1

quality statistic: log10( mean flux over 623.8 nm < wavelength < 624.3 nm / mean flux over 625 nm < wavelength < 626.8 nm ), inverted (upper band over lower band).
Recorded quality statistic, 0.002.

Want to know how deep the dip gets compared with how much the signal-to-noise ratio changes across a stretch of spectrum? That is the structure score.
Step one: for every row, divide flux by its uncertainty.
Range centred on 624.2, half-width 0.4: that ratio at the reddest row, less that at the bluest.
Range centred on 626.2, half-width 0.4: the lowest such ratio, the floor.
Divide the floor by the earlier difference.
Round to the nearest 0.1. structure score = -7.2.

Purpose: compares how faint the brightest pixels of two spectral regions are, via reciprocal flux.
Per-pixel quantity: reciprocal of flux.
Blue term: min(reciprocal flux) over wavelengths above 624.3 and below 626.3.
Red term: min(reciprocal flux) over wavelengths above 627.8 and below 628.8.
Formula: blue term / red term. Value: 0.92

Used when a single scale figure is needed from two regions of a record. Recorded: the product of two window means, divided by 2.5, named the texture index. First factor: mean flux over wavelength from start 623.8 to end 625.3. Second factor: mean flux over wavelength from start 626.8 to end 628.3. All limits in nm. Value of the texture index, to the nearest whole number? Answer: 118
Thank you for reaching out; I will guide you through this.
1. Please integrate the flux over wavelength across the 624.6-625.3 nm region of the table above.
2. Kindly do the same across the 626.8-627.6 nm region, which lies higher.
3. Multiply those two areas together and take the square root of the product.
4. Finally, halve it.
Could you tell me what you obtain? 6.2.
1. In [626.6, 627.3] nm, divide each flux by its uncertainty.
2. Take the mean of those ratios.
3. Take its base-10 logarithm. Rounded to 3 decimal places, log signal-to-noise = 1.107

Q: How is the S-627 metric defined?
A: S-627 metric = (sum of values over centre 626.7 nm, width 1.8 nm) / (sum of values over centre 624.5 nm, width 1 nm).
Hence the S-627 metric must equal 1.9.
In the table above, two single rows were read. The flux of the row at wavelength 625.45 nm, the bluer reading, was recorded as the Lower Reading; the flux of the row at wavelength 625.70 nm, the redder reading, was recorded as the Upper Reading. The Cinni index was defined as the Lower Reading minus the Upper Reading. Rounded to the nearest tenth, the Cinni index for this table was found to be 2.1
